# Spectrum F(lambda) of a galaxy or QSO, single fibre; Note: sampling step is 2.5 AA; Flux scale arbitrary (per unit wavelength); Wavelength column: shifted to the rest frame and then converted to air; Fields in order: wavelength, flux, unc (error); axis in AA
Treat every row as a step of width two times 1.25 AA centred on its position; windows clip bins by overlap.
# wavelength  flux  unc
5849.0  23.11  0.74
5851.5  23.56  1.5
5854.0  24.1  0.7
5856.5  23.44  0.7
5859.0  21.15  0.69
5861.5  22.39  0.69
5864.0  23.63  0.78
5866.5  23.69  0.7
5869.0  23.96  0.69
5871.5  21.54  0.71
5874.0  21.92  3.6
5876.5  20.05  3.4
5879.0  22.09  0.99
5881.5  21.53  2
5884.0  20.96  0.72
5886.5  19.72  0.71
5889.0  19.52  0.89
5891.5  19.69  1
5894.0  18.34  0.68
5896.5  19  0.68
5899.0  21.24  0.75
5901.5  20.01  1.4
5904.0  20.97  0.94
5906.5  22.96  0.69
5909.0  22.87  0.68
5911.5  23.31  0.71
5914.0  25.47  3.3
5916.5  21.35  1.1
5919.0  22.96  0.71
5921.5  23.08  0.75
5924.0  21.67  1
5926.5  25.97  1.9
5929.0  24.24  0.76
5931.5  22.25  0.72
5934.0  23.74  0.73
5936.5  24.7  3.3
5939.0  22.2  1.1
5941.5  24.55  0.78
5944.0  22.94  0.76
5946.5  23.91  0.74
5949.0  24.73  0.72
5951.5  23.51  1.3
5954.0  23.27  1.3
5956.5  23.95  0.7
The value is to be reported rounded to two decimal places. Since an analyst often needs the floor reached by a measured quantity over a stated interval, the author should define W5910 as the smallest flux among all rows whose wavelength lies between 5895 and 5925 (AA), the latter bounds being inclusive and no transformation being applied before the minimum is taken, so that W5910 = 19.00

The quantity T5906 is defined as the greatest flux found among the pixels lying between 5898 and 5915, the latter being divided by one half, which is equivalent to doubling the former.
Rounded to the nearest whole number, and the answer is 51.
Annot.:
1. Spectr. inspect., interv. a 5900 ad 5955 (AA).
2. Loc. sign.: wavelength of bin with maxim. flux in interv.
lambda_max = 5926.5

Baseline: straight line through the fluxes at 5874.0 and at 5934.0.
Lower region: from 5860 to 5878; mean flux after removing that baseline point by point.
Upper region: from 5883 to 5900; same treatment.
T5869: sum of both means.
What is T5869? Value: -2.0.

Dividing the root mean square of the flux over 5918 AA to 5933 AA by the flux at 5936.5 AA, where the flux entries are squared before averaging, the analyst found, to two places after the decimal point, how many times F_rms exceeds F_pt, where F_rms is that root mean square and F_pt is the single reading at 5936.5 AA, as 0.95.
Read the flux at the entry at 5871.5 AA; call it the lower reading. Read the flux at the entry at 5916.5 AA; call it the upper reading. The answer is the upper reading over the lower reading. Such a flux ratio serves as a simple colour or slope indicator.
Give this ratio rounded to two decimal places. 0.99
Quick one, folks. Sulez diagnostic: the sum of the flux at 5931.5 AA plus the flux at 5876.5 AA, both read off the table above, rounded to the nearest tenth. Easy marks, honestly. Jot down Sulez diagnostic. 42.3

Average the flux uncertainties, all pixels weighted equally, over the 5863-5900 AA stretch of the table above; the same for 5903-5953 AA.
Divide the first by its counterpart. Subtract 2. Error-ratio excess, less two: -0.92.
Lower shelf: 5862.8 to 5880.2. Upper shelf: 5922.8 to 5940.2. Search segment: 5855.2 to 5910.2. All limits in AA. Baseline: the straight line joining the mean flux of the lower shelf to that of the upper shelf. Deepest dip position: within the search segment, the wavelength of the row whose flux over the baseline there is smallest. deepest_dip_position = 5894.0 AA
